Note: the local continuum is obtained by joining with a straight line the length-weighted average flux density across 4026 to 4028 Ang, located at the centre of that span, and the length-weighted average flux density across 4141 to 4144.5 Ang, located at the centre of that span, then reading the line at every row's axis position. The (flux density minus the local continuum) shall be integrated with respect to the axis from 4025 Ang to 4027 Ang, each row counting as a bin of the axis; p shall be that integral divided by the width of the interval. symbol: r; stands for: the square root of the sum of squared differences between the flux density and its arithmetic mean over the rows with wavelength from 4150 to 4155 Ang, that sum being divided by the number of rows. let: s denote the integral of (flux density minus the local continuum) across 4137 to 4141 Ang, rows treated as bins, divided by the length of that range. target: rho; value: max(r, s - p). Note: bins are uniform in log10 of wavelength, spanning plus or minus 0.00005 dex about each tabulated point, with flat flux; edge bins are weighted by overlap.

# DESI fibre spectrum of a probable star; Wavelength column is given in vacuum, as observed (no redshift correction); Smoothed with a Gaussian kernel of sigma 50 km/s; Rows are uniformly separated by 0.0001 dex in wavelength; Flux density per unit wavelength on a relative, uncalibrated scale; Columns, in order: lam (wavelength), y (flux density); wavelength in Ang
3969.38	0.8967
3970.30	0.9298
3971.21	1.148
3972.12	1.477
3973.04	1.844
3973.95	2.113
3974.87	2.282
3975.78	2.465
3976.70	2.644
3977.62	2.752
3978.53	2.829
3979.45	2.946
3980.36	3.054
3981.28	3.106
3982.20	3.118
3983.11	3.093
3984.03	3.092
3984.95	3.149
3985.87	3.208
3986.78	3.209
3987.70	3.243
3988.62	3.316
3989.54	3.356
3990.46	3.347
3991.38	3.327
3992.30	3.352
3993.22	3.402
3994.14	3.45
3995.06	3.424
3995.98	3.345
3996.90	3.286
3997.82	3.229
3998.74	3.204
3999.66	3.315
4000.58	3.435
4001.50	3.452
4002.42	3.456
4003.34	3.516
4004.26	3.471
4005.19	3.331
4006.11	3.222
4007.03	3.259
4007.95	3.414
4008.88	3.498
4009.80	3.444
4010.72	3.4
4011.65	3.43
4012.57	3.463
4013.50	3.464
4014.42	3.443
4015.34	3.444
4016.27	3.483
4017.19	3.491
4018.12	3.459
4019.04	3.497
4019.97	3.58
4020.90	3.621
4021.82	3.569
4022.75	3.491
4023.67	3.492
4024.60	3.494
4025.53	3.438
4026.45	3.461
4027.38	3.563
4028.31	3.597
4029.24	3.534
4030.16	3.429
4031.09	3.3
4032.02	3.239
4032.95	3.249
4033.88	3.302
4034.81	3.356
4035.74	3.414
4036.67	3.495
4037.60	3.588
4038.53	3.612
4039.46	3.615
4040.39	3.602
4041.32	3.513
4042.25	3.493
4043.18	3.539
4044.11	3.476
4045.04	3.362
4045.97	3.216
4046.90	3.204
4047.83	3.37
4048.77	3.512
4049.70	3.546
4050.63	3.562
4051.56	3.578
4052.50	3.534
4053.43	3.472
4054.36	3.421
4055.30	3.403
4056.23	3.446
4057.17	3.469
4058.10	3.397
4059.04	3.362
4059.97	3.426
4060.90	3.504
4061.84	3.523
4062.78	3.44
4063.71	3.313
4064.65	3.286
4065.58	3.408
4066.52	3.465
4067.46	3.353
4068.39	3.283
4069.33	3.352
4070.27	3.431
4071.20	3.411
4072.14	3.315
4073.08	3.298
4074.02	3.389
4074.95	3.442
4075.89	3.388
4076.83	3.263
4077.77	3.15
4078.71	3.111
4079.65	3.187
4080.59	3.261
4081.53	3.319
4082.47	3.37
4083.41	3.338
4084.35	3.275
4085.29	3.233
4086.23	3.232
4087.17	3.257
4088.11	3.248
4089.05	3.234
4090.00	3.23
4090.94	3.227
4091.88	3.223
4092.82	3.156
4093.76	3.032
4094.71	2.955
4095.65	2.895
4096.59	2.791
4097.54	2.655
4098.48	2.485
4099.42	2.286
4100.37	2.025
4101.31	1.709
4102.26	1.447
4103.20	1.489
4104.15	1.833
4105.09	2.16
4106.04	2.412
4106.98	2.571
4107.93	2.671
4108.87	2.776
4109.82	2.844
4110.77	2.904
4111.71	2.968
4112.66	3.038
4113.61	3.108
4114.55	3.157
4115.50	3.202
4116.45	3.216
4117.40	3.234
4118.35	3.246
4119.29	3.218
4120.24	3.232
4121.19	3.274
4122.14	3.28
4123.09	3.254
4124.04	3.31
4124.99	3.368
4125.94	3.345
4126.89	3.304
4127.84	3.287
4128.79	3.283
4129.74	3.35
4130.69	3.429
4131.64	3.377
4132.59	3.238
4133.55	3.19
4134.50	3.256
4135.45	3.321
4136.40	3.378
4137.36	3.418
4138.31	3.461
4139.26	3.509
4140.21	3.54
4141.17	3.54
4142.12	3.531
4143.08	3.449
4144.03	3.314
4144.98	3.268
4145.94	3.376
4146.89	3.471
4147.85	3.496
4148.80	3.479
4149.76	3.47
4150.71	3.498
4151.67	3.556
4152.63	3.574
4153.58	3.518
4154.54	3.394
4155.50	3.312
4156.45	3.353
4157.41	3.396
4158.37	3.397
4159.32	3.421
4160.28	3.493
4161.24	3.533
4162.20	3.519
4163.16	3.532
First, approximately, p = -0.05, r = 0.063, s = 0.03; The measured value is 0.09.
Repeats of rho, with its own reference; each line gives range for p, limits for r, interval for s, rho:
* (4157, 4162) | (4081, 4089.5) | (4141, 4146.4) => 0.05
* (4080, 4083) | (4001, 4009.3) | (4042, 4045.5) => 0.14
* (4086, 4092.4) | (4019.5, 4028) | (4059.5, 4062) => 0.23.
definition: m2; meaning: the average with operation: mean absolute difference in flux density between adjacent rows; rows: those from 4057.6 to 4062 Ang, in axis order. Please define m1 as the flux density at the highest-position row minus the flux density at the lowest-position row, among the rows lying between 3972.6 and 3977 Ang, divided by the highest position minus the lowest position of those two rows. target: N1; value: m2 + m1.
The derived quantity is 0.27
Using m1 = 0.22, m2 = 0.05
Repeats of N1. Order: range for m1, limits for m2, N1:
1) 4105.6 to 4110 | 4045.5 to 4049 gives 0.22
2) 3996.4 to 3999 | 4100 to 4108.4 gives 0.18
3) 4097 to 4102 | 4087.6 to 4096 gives -0.21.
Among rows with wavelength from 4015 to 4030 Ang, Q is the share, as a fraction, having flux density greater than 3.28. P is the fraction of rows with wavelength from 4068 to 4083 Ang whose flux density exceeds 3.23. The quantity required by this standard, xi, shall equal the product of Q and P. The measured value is 0.81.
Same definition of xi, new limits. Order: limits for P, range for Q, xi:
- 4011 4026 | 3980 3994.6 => 0.44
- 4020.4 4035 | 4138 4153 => 0.94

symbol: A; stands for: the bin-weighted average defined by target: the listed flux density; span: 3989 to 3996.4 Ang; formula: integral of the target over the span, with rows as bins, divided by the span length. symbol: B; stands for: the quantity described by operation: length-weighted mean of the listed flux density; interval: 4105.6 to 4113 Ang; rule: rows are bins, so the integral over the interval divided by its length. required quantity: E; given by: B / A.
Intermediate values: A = 3.37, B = 2.77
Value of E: 0.82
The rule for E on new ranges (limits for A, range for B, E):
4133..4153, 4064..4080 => 0.97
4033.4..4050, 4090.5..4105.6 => 0.71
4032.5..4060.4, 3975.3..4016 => 0.94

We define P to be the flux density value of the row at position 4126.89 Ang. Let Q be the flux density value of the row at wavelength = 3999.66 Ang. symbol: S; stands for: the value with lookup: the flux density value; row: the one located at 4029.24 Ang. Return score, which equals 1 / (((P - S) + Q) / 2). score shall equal 0.65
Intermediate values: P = 3.304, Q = 3.315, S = 3.534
